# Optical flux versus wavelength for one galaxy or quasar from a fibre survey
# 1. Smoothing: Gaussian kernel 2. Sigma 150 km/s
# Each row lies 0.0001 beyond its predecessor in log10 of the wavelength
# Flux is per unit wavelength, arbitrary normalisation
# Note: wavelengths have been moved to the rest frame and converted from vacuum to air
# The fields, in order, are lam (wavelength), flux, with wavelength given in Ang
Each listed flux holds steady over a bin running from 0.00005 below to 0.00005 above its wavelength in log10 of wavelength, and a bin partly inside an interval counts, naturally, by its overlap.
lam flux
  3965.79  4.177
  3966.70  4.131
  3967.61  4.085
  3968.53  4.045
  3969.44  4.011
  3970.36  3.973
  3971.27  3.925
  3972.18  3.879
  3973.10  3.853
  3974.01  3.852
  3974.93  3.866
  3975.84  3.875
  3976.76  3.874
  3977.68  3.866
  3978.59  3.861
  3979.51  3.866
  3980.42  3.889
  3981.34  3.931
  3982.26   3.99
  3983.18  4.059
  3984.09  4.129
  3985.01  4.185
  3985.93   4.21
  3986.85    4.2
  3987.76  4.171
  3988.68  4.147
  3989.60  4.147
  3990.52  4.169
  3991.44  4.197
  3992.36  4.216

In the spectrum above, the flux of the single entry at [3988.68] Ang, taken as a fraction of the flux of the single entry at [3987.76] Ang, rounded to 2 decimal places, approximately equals 0.99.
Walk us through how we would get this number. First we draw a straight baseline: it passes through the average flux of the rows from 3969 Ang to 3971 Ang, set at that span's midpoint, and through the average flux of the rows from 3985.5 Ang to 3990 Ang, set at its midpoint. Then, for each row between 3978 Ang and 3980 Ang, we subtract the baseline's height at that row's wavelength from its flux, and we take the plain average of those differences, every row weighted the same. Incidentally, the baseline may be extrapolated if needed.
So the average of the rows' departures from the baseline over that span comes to -0.22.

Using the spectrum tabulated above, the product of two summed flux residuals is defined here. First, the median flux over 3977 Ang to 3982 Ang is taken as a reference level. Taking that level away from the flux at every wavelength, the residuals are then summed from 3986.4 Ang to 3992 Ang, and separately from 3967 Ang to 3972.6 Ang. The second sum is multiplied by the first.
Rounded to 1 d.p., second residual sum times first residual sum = 1.3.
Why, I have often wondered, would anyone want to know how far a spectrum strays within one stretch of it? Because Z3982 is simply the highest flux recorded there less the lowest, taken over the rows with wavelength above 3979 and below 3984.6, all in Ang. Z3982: 0.26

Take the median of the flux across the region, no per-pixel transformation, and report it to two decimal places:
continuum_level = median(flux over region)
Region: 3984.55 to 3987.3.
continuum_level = 4.20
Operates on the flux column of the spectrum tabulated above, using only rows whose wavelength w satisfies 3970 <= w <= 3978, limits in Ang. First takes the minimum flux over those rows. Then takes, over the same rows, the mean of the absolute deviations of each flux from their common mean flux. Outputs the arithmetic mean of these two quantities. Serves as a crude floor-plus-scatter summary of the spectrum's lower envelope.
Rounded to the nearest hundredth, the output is 1.94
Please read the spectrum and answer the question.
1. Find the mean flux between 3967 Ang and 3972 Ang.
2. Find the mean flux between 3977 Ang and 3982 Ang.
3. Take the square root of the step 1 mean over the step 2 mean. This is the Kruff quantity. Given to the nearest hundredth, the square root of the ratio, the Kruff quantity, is 1.02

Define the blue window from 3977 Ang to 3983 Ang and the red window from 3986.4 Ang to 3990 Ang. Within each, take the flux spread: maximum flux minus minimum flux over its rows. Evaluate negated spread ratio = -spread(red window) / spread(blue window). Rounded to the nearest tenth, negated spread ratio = -0.4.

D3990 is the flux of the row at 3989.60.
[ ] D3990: 4.147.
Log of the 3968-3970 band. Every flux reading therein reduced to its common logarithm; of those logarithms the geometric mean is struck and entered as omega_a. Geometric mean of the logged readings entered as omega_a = 0.605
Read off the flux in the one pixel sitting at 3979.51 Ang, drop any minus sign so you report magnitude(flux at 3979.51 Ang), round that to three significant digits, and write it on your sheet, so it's 3.87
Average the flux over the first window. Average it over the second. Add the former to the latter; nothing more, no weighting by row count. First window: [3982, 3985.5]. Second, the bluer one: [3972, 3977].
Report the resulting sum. 7.96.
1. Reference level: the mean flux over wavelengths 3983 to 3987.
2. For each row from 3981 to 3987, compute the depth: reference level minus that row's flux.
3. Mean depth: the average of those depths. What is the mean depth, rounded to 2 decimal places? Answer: 0.06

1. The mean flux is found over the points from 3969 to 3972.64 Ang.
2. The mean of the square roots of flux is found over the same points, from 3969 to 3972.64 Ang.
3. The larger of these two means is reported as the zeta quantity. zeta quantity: 3.95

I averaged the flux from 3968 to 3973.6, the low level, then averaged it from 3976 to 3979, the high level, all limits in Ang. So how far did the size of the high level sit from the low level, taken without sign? 0.08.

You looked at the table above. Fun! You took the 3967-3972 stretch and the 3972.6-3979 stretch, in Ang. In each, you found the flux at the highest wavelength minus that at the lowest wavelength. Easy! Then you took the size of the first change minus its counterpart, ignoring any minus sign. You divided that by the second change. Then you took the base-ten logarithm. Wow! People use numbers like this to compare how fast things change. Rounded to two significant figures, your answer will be 1.3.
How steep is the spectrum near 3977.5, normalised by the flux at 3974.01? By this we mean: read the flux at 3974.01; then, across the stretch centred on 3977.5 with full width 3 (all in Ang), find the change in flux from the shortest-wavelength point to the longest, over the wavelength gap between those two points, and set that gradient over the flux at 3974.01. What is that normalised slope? -0.002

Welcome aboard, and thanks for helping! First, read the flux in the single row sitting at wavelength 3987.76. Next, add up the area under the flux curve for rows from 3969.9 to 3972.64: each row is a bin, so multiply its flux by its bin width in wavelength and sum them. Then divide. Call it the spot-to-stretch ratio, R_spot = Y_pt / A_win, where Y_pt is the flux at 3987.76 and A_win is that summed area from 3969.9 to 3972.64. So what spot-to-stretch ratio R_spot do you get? 0.387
